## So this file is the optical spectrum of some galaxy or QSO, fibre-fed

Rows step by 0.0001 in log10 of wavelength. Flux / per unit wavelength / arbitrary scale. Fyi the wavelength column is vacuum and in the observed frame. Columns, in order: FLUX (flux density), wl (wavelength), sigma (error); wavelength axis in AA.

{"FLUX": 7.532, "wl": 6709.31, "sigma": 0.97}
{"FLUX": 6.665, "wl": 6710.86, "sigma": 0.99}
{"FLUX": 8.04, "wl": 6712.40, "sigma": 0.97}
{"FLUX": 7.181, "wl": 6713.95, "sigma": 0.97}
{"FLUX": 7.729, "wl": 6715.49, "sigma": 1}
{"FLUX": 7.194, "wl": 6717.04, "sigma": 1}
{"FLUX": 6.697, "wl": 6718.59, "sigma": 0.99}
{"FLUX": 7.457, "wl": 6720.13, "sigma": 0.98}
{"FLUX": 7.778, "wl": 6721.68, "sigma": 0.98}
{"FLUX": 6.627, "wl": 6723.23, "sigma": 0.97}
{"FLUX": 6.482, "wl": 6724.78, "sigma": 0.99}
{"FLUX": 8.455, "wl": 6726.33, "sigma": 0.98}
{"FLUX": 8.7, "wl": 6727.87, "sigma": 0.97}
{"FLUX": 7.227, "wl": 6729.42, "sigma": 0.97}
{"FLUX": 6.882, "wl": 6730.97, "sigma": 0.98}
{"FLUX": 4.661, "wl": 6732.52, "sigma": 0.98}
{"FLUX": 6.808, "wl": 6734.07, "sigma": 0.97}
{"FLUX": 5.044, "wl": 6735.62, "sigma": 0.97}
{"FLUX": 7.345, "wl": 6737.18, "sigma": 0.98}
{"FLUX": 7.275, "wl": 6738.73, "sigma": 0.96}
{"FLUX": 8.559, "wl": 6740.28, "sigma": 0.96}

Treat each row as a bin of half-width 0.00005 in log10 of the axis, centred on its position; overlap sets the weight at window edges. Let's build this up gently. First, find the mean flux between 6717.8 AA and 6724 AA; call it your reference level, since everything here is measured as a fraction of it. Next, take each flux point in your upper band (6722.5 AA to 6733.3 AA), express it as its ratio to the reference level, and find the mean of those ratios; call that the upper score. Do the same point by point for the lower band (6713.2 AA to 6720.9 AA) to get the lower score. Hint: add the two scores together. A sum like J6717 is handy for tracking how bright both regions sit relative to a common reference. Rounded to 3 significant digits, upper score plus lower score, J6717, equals 2.00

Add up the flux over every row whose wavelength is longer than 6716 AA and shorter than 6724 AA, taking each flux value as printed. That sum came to 35.8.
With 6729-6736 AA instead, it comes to 30.6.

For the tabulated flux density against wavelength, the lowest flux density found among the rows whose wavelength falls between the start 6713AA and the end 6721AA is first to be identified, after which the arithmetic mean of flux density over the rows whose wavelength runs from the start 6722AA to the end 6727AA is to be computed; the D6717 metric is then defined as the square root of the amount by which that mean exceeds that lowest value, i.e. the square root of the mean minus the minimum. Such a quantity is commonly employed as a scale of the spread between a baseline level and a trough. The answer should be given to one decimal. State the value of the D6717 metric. 0.7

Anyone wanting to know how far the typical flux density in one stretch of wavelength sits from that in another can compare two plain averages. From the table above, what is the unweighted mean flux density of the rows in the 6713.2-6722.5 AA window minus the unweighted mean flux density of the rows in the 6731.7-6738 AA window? 1.4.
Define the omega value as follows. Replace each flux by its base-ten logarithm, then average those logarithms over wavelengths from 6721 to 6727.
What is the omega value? 0.86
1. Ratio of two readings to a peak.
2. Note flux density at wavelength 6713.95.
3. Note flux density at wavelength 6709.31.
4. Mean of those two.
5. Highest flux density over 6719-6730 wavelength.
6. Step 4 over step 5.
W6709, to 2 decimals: 0.85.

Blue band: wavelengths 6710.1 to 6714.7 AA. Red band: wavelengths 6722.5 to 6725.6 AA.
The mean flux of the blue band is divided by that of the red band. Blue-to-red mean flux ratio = 1.11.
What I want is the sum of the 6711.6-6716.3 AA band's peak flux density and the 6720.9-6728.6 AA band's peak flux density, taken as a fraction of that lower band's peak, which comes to 2.08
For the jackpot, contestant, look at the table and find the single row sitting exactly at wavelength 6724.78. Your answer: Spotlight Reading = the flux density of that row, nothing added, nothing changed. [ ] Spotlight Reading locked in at 6.482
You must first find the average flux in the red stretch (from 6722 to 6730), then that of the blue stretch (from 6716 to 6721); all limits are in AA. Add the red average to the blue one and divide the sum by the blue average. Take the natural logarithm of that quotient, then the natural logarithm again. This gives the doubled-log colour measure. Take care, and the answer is -0.33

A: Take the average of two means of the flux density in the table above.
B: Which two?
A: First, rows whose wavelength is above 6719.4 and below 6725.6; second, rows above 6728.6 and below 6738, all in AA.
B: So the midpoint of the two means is 6.71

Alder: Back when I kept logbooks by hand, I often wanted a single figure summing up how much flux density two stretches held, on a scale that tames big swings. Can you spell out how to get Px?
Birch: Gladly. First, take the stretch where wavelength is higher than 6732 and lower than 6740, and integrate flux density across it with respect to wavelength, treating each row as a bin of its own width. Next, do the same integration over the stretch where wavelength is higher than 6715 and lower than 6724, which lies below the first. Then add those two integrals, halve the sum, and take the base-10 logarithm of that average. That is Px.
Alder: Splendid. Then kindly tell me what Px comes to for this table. 1.76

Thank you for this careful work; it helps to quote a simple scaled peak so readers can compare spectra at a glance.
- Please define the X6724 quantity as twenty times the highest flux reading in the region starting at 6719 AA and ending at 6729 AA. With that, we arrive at 174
